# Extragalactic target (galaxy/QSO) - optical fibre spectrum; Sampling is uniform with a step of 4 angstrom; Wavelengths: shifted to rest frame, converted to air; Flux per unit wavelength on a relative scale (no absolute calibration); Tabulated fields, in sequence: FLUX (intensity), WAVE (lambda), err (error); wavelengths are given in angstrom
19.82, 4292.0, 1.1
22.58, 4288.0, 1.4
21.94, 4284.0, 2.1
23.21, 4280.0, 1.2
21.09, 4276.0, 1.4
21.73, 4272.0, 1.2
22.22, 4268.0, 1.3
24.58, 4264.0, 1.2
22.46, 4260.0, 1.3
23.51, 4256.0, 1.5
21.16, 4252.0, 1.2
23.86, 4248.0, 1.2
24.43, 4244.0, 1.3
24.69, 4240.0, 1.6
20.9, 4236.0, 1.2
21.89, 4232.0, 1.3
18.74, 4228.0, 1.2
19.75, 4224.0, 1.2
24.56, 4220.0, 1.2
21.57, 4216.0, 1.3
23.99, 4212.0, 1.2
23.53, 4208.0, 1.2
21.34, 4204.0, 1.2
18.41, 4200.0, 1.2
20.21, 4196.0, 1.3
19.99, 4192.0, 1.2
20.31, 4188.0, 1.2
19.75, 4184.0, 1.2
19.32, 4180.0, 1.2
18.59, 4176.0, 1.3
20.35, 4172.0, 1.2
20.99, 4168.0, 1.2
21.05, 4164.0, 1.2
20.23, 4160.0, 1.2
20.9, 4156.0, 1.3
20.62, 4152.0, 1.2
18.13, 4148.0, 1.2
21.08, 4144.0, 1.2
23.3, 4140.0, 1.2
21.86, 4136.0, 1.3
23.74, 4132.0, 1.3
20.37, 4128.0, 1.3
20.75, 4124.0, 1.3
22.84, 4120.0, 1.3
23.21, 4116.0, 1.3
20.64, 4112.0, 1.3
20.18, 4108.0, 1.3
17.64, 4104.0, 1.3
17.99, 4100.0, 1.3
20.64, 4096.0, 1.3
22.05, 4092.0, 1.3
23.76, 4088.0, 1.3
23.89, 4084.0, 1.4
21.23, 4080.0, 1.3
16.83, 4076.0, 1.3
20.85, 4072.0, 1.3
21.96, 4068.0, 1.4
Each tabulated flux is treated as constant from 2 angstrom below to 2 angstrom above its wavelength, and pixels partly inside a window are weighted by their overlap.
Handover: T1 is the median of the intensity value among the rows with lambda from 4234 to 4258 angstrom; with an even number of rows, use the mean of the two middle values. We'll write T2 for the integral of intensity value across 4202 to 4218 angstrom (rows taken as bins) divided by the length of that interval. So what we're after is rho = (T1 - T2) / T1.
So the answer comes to 0.05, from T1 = 23.7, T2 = 22.6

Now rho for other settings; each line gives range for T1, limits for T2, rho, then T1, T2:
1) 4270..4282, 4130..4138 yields -0.05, 21.7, 22.8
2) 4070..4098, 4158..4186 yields 0.06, 21.2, 20.0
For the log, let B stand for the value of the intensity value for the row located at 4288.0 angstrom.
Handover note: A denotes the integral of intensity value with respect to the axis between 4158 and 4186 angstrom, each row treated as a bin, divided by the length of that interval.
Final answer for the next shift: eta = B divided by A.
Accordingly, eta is 1.13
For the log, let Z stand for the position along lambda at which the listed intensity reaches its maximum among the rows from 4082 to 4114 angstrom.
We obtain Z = 4084.0 angstrom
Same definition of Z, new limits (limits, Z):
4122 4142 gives 4132.0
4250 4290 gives 4264.0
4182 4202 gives 4188.0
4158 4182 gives 4164.0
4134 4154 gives 4140.0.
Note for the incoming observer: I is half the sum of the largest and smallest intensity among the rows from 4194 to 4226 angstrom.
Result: 21.5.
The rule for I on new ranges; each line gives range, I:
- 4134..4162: 20.7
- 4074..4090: 20.4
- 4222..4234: 20.3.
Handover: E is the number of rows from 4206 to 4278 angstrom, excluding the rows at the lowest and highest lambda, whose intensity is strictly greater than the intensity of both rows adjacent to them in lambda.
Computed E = 6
